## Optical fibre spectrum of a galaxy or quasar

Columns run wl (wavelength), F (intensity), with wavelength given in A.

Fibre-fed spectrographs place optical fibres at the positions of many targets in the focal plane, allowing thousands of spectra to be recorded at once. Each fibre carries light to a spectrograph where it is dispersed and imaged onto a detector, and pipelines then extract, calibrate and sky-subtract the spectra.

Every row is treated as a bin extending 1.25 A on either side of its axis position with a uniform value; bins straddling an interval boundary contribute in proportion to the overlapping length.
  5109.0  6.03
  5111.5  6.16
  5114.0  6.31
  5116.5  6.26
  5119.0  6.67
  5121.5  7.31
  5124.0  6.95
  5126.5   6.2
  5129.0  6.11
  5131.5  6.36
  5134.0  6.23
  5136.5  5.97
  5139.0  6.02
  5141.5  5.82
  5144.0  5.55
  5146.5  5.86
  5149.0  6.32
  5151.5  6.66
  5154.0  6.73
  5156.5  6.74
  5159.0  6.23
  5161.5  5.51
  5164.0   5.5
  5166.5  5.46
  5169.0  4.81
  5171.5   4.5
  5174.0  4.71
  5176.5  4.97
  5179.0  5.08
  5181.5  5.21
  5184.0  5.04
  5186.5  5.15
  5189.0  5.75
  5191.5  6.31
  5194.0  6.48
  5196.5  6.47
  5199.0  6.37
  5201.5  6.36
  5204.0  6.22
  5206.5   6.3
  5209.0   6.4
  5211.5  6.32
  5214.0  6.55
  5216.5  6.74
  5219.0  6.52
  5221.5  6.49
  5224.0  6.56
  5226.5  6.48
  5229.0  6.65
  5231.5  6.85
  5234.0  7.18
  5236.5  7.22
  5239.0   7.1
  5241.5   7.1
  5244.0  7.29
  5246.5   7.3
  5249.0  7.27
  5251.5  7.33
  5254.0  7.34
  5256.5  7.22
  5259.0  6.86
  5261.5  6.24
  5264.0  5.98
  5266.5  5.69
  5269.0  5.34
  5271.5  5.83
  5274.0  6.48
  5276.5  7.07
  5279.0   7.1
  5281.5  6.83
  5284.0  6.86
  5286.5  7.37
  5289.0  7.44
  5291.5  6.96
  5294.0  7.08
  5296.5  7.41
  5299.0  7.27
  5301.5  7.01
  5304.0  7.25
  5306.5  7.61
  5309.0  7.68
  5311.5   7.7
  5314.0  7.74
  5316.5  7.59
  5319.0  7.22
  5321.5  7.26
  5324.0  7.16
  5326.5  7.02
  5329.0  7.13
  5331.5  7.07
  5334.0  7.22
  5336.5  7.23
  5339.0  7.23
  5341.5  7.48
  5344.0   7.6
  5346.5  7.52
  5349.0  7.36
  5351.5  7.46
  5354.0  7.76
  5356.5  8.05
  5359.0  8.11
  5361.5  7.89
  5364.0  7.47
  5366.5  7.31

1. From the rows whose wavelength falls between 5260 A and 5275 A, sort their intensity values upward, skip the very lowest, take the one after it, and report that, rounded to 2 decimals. 5.69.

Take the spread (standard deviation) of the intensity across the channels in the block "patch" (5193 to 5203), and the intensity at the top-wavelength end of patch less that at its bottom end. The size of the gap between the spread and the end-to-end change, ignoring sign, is 0.18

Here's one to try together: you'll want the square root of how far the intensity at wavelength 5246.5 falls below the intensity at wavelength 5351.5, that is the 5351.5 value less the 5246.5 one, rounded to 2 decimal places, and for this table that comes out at 0.40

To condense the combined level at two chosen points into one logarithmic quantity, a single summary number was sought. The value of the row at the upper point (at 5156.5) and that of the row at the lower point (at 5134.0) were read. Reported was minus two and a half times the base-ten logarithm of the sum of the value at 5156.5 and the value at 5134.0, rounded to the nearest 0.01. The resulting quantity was -2.78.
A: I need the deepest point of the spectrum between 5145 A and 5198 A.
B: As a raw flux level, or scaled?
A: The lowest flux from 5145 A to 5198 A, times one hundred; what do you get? 450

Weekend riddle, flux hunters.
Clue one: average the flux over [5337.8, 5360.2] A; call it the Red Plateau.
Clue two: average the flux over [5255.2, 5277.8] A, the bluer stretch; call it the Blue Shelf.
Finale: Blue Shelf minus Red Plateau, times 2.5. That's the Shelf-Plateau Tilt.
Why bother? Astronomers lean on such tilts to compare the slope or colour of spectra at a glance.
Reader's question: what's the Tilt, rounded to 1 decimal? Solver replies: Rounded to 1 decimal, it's -3.3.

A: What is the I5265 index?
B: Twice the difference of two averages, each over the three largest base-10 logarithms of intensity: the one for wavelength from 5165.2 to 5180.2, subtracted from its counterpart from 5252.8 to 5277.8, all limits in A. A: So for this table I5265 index 0.29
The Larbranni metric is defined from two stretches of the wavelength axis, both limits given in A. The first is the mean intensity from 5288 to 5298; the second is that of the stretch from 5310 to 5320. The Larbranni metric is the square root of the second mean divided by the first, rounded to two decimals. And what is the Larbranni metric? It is 1.02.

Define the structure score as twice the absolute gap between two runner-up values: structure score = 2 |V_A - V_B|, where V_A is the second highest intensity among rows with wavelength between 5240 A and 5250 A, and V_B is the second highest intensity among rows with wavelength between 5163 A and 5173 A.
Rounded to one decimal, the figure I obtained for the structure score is 3.7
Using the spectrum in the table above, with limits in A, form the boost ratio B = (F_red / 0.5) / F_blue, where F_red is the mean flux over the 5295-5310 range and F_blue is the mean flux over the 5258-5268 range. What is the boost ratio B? 2.4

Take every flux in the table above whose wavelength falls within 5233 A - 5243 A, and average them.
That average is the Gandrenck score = 7.15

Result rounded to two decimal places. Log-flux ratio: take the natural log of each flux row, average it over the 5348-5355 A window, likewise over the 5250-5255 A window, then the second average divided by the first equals 0.99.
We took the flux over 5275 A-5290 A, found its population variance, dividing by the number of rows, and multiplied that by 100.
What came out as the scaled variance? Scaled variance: 5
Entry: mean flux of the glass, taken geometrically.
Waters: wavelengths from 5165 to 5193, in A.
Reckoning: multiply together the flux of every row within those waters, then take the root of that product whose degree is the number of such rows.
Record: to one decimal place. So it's 5.2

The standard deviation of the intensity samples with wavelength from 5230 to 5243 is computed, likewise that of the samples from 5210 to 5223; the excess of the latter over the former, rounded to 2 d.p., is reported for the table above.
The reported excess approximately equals 0.01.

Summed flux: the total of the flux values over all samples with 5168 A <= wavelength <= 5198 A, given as 64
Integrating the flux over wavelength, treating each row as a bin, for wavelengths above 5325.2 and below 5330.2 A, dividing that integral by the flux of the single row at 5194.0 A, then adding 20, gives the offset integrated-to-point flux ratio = 25.5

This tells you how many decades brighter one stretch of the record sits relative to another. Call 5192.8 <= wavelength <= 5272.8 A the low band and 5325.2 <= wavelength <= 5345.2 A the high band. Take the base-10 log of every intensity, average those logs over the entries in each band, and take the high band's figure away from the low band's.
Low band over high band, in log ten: -0.040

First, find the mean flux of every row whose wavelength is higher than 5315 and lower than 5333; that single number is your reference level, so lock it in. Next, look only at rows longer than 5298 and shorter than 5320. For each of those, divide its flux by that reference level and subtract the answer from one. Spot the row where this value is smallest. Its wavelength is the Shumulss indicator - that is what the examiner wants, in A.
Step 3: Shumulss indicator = 5314.0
